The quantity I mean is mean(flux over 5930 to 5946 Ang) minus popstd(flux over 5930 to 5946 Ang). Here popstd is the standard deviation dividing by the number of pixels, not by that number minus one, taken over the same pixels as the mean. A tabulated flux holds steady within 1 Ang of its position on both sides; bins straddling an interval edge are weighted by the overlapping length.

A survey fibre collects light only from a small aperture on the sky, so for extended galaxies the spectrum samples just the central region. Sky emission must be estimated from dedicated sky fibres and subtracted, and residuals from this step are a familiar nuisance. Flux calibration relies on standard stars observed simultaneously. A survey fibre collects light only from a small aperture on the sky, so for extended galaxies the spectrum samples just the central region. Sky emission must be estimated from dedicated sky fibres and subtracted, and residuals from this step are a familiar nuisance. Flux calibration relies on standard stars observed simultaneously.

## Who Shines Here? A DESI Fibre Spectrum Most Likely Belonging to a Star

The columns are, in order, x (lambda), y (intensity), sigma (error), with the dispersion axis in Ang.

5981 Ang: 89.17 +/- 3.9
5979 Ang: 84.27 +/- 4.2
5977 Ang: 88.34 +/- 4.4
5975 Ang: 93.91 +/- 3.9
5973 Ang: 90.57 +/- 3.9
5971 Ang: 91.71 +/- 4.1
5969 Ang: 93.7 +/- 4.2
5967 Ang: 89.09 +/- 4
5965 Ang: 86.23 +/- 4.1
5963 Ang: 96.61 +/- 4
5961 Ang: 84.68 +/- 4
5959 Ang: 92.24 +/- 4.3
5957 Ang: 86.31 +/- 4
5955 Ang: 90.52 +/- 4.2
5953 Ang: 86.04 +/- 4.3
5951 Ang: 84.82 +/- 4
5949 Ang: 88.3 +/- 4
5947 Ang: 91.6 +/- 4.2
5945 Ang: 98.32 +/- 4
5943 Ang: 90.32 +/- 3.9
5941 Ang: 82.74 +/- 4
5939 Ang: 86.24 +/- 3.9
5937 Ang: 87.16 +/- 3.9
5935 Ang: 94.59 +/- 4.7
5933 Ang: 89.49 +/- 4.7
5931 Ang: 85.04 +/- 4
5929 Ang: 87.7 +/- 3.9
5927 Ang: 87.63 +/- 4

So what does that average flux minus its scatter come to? 84.4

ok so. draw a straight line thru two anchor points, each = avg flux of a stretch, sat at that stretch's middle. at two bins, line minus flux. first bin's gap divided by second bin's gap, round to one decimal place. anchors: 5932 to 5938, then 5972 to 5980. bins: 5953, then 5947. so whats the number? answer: -2.5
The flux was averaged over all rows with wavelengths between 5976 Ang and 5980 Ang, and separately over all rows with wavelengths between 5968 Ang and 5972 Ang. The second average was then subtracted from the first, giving -6.4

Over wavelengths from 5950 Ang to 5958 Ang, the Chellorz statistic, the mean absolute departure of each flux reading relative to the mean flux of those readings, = 1.8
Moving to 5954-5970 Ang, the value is 3.3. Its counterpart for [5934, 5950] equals 3.8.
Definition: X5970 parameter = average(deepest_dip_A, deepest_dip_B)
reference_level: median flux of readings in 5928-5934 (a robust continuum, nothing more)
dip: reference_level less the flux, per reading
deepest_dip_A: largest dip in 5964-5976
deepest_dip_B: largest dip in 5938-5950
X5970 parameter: 3.2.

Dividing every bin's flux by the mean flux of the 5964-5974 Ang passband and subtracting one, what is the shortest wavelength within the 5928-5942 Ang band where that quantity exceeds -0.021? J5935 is 5933 Ang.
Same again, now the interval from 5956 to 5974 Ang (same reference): 5959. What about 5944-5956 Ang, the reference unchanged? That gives 5945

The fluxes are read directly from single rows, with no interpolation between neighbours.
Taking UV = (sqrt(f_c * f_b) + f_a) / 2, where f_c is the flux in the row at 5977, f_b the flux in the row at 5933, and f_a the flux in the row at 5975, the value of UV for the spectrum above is 91.4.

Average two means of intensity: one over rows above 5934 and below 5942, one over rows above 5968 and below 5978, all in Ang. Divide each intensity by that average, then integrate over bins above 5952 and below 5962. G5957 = 9.8 Ang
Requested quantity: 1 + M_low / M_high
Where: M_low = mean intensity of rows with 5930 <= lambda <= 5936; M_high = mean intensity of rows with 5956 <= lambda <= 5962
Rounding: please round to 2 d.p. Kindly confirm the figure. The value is 2.02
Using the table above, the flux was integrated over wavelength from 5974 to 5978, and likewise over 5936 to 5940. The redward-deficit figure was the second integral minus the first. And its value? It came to -18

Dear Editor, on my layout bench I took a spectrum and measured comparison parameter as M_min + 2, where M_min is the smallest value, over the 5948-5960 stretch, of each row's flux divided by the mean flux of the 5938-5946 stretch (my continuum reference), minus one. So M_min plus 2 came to 1.95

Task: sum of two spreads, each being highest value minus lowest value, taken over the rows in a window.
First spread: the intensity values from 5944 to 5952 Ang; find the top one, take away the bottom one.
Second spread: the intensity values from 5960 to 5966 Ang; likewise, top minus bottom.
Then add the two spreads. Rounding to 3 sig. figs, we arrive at 25.4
